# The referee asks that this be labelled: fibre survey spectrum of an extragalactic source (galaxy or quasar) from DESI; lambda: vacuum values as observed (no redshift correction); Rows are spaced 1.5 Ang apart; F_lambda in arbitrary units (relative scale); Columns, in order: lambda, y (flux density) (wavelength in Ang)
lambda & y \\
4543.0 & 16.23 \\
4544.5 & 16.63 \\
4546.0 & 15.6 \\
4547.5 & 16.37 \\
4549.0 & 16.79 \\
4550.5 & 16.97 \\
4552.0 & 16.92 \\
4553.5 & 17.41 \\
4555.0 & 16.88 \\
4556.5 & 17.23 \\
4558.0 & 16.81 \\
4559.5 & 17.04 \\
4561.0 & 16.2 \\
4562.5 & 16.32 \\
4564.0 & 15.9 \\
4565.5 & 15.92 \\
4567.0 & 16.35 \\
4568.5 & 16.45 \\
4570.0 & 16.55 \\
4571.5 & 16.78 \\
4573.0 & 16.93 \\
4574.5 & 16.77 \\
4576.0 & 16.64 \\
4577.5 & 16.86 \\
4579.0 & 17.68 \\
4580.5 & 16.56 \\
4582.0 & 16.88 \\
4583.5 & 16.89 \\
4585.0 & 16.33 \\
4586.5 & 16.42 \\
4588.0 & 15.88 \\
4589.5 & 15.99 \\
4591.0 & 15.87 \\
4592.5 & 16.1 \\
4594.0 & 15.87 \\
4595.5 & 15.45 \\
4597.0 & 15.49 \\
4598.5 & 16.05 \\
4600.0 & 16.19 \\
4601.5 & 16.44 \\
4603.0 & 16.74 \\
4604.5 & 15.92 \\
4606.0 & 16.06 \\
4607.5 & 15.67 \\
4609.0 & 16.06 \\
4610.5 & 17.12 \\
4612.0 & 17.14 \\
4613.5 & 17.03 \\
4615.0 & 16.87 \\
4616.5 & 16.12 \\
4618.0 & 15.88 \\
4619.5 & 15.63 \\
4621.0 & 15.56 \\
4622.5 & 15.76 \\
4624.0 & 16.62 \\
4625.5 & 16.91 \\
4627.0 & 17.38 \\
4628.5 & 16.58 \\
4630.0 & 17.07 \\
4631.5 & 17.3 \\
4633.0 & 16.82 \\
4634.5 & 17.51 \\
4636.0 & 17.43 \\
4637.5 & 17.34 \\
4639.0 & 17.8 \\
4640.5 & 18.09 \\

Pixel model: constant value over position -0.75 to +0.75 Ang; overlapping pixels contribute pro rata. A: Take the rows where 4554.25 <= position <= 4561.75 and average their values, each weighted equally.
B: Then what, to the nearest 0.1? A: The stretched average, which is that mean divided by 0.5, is 33.7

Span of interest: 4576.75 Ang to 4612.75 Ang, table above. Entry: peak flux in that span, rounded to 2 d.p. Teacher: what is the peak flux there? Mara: 17.68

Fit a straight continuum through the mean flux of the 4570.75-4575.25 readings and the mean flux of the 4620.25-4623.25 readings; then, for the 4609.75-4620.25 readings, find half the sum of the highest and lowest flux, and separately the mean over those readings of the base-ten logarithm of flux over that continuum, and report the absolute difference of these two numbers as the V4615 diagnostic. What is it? 16.4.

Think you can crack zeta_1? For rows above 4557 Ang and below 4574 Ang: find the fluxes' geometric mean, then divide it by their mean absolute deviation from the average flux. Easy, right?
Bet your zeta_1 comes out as 53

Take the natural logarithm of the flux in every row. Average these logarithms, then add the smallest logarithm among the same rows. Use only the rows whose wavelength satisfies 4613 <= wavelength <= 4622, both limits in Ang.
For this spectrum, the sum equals 5.53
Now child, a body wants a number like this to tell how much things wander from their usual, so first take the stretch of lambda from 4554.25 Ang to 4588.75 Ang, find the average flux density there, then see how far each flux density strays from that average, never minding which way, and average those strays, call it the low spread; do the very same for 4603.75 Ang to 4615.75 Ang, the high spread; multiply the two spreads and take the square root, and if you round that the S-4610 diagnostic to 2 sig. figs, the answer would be 0.44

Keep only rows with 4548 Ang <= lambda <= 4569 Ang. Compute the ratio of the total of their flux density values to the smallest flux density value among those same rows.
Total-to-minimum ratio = 15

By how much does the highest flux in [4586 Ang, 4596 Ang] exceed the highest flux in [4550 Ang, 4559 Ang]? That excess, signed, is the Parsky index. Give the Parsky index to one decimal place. -1.0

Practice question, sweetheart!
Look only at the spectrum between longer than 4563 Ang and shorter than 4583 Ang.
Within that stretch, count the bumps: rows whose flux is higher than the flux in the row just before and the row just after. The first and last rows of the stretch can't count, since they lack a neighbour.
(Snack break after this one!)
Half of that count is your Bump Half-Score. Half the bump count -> 1.00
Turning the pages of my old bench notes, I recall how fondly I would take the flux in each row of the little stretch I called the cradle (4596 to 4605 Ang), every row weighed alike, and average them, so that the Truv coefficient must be 16.1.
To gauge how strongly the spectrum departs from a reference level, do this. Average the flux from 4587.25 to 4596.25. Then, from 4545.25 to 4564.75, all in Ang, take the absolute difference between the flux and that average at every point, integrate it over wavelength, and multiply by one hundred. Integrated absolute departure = 1617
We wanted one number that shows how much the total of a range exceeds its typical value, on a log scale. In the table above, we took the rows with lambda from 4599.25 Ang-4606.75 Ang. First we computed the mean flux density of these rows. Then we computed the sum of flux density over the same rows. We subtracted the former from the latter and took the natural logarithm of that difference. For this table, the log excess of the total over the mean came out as 4.18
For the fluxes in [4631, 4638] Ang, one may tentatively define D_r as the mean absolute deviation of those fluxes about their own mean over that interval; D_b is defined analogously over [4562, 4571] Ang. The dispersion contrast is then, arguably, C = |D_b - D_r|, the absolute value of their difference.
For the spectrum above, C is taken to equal 0.04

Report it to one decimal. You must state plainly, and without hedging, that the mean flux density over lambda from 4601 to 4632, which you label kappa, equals 16.5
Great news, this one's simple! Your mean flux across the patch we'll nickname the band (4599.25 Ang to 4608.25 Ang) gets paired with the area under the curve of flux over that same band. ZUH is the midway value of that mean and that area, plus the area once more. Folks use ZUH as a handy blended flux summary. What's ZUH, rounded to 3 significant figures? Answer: 226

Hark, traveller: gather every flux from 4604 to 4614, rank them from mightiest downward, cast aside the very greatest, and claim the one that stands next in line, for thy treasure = 17.12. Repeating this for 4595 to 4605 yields 16.44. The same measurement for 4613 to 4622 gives 16.87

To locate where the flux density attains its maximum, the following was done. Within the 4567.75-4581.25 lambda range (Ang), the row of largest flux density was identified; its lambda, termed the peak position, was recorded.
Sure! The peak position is 4579.0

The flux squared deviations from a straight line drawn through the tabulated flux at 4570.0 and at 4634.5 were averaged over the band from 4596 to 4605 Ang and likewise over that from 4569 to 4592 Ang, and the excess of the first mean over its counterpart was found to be 0.6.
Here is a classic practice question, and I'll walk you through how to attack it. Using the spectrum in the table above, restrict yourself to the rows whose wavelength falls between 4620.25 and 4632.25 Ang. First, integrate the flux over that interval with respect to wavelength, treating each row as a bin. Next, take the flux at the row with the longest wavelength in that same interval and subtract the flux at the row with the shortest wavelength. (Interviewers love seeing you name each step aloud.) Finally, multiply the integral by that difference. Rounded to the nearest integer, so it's 348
